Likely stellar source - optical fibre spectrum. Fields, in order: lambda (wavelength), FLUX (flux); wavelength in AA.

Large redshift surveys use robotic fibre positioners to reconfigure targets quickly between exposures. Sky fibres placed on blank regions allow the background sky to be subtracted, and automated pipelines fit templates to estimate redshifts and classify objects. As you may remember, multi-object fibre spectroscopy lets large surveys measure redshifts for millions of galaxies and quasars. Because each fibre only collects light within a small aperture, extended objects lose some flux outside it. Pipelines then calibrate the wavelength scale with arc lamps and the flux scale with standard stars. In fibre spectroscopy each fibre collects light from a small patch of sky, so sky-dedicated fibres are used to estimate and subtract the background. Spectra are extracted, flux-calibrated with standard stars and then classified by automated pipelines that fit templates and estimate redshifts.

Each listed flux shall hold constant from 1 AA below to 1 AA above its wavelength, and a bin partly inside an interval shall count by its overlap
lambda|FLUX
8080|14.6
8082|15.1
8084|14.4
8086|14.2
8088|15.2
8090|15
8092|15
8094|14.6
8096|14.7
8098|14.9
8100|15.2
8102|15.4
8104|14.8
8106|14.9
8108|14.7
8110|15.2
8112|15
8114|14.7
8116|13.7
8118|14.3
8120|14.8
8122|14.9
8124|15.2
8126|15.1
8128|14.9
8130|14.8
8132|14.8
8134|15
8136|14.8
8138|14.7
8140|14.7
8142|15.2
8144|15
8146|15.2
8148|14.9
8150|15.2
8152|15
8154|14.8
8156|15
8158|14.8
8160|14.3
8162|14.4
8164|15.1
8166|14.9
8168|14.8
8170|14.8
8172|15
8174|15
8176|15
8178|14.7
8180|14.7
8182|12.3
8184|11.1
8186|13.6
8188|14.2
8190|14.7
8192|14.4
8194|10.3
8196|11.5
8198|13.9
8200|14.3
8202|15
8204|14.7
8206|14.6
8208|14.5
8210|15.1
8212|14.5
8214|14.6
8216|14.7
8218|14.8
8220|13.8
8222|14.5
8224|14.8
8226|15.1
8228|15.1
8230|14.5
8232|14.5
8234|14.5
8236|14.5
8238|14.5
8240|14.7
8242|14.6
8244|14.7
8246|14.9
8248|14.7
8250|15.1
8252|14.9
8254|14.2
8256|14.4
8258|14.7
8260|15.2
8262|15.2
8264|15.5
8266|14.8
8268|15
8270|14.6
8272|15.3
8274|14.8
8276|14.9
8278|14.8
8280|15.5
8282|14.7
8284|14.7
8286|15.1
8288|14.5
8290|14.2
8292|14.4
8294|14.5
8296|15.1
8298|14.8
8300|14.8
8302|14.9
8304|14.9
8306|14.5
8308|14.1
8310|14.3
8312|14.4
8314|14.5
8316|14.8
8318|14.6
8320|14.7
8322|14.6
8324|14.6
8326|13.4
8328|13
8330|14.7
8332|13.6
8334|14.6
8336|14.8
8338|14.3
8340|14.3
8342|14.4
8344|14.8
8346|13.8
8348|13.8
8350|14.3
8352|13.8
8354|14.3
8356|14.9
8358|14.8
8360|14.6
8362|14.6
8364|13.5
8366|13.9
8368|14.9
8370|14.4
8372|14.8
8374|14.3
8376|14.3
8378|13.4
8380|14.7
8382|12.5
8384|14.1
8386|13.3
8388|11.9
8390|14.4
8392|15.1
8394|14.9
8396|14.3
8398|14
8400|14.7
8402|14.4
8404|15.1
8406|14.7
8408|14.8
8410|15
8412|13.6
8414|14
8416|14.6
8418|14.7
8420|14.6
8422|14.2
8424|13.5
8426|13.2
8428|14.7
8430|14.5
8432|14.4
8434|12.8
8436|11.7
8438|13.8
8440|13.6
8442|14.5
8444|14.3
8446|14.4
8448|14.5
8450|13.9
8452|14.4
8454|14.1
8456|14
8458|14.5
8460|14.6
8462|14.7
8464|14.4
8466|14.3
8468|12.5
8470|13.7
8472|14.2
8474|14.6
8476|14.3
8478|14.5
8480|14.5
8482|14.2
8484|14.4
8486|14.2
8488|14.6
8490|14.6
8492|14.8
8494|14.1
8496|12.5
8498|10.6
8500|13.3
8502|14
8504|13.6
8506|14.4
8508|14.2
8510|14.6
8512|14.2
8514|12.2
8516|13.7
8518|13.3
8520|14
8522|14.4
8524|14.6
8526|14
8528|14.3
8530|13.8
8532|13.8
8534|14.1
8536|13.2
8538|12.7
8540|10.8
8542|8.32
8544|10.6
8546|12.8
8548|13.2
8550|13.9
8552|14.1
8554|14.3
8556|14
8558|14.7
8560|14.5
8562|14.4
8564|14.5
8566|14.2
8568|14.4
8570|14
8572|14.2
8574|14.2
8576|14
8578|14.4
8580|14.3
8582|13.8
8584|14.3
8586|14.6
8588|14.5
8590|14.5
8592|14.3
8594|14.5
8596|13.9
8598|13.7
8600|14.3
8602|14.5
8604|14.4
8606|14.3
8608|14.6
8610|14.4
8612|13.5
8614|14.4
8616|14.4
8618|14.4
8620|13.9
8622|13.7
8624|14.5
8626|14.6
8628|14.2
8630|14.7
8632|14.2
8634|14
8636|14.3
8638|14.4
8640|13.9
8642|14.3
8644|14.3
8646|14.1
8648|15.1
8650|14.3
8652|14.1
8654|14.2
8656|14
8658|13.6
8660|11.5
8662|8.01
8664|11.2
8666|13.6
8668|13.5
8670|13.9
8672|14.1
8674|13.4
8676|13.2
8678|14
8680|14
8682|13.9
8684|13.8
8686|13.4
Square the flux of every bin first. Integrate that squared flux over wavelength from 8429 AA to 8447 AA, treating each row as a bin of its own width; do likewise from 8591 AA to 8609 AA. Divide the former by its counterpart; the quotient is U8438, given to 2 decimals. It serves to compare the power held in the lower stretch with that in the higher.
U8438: 0.93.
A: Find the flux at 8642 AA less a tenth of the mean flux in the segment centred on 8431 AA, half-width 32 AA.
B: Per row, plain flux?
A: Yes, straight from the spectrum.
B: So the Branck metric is 12.9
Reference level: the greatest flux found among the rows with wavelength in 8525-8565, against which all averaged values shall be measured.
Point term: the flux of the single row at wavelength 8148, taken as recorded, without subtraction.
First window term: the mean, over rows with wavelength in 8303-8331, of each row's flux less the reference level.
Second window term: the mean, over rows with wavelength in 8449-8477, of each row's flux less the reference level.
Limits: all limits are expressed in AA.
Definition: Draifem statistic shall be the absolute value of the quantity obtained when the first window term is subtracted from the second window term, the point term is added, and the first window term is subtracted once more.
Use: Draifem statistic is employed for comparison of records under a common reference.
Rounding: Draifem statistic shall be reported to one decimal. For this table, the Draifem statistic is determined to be 15.0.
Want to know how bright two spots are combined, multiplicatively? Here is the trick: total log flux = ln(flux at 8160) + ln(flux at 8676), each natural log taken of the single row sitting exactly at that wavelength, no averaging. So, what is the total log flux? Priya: 5.24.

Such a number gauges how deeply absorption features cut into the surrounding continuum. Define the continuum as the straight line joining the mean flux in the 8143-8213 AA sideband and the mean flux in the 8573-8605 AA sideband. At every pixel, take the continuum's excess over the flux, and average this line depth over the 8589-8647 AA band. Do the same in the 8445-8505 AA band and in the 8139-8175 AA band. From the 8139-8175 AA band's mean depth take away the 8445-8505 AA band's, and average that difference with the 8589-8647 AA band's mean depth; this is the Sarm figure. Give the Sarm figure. -0.4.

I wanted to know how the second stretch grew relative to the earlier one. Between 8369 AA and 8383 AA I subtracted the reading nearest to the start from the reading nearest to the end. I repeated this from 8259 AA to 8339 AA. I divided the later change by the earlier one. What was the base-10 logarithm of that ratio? 0.32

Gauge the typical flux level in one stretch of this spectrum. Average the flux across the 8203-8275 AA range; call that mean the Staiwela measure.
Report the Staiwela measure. 14.7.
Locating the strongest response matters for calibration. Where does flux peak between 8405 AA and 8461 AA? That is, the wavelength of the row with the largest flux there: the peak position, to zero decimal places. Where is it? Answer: 8410 AA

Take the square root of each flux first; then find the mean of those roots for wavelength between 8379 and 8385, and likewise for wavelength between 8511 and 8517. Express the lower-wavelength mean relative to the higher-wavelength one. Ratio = 1.01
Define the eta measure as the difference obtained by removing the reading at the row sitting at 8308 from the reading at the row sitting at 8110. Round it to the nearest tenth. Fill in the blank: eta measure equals 1.1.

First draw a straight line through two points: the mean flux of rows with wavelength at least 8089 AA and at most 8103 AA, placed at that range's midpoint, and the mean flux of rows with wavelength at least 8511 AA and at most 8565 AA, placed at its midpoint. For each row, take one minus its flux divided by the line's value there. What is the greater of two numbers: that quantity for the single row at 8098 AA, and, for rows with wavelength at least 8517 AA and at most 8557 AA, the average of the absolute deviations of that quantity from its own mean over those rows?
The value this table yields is 0.080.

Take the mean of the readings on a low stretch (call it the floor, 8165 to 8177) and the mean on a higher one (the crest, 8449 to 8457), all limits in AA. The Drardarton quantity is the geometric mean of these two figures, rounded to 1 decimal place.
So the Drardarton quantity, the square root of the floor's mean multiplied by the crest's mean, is 14.5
